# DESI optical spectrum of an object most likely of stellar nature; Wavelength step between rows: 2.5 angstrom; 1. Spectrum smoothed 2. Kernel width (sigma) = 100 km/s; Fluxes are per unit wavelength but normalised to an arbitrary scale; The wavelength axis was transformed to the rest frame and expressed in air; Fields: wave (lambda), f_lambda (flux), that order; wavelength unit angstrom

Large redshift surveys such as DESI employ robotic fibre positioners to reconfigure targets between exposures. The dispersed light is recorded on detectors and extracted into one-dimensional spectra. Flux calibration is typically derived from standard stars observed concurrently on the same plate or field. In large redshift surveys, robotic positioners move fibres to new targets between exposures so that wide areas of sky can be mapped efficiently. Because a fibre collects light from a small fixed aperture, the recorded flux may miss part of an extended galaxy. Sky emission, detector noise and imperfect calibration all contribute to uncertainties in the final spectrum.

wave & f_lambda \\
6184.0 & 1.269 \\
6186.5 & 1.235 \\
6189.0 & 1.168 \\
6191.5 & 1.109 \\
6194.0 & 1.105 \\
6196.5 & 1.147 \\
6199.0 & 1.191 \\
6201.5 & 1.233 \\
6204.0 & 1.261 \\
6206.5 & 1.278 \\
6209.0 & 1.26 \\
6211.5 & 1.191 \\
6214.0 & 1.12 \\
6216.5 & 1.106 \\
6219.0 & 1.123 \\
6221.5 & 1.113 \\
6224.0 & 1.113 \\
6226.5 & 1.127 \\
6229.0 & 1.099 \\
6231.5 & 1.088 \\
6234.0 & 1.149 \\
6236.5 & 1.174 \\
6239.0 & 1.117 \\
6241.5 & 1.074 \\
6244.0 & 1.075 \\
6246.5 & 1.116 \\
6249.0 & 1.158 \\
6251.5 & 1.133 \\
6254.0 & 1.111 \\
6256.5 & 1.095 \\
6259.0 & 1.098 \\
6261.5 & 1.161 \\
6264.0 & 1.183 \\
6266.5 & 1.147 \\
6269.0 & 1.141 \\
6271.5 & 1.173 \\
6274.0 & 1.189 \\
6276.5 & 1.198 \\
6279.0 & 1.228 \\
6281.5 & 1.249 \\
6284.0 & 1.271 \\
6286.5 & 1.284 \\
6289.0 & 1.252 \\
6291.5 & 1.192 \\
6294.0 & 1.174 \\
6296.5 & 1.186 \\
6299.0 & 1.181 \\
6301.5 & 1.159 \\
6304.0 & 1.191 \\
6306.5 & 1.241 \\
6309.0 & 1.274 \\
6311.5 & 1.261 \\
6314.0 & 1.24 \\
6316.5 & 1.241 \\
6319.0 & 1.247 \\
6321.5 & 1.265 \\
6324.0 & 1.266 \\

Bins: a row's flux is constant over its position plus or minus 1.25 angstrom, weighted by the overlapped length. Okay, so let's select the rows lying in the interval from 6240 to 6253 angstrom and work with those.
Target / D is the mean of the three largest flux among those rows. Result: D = 1.14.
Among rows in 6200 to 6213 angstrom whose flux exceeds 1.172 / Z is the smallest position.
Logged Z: 6201.5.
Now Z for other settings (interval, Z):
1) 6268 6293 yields 6271.5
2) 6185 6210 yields 6186.5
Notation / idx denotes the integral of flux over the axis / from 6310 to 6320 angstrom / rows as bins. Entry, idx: 12.5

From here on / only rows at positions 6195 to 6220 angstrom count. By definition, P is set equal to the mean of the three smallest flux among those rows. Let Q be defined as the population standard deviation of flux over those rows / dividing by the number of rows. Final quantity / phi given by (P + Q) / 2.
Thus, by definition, 0.589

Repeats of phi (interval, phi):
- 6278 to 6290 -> 0.631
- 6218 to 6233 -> 0.557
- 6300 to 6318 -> 0.617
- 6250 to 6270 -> 0.565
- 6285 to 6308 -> 0.605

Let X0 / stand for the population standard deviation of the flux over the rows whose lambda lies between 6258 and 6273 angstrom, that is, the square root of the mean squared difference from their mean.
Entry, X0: 0.027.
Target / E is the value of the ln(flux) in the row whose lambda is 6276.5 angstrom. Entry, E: 0.18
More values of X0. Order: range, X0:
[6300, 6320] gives 0.035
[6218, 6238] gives 0.026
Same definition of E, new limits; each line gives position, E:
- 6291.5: 0.18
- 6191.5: 0.10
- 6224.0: 0.11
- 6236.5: 0.16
